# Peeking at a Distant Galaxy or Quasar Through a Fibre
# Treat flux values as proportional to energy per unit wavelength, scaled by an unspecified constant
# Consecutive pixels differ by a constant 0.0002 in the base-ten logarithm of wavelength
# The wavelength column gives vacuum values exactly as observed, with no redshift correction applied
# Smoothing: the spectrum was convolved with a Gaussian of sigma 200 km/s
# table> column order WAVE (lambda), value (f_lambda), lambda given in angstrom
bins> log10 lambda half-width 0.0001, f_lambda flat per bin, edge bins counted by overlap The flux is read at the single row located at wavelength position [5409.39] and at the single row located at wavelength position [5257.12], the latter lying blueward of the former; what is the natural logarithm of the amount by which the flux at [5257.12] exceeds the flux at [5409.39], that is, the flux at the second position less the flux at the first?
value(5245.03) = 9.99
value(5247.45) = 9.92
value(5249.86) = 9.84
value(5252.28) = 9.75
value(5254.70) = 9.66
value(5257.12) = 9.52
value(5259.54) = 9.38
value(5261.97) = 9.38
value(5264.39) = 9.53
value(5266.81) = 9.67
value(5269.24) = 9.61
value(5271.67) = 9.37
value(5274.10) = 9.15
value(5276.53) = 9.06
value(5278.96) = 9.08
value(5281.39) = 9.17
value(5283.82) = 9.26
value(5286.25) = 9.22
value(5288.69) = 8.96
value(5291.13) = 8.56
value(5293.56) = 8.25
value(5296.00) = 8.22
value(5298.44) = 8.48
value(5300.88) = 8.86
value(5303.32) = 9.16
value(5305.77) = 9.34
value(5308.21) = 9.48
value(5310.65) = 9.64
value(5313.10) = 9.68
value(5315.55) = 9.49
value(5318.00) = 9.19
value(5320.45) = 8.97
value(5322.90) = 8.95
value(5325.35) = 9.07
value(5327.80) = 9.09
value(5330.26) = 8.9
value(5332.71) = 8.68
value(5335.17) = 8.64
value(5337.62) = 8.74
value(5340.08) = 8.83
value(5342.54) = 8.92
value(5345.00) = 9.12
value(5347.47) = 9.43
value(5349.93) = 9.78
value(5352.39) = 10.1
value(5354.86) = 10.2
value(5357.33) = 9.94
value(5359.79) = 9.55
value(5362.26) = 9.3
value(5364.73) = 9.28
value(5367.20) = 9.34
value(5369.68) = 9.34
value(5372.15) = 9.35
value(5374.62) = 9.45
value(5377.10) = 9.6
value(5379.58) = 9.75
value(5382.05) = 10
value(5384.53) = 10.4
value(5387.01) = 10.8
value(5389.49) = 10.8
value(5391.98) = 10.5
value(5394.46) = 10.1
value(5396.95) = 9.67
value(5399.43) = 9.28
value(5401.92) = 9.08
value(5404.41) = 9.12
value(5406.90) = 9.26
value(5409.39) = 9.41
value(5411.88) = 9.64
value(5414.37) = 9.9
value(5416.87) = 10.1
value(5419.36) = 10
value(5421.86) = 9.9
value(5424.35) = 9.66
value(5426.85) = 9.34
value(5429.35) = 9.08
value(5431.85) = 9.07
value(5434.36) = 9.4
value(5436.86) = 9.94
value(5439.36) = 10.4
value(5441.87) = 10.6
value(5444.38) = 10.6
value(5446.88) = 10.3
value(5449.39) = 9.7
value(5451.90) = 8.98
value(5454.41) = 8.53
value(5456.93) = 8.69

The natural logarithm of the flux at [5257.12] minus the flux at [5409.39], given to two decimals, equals -2.21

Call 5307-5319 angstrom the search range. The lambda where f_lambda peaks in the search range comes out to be 5313.10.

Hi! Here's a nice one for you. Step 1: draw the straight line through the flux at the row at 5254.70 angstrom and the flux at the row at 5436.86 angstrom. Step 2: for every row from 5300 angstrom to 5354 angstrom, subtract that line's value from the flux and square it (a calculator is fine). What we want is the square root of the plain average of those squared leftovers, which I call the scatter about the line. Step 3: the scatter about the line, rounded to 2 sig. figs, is 0.70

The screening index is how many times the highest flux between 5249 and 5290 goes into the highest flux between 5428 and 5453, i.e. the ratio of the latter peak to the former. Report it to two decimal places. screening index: 1.08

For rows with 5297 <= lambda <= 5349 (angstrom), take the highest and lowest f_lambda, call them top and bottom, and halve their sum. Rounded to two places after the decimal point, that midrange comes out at 9.08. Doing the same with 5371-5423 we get 9.94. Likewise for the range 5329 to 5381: 9.42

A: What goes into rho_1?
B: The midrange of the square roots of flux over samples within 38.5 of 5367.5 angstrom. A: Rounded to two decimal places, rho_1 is 3.11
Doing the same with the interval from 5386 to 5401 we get 3.17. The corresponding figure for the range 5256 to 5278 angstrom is 3.06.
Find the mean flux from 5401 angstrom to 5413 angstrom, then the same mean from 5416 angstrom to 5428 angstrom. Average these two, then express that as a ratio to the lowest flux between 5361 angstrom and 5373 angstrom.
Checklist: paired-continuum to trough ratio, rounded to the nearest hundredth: 1.03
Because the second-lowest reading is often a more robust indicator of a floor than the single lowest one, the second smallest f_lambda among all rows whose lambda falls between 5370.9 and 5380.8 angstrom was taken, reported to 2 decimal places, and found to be 9.45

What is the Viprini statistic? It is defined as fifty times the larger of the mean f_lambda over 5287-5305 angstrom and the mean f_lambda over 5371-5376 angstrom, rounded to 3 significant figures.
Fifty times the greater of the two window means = 470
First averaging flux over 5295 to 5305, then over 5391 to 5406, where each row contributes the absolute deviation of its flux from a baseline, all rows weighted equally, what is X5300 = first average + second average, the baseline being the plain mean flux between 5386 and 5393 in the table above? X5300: 3.1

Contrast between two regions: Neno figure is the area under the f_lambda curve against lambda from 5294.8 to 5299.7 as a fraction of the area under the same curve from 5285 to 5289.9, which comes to 0.92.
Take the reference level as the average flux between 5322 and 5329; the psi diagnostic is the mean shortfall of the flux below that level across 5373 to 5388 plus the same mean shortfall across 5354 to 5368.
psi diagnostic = -1.5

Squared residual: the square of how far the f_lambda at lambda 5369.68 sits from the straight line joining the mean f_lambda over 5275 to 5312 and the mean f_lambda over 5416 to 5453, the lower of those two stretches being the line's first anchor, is 0.008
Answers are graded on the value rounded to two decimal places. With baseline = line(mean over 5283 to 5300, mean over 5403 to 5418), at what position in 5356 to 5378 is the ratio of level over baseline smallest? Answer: 5364.73 angstrom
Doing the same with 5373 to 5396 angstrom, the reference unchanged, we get 5374.62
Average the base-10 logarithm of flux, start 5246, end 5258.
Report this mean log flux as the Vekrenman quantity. 0.99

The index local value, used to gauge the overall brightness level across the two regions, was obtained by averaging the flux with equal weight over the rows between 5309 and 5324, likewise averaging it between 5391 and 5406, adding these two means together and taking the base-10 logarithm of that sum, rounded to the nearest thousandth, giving 1.277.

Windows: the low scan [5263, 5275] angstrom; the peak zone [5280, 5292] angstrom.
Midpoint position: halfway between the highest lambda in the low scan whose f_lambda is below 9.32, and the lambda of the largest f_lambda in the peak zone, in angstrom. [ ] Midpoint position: 5279.0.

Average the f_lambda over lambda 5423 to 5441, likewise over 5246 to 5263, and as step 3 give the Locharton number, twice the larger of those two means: 19.3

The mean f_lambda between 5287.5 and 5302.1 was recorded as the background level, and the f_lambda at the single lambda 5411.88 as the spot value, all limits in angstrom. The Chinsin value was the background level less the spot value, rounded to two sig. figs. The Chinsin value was -1.1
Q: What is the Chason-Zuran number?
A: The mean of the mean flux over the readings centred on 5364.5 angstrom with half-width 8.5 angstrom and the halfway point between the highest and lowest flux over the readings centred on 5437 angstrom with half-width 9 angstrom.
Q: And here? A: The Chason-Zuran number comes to 9.64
